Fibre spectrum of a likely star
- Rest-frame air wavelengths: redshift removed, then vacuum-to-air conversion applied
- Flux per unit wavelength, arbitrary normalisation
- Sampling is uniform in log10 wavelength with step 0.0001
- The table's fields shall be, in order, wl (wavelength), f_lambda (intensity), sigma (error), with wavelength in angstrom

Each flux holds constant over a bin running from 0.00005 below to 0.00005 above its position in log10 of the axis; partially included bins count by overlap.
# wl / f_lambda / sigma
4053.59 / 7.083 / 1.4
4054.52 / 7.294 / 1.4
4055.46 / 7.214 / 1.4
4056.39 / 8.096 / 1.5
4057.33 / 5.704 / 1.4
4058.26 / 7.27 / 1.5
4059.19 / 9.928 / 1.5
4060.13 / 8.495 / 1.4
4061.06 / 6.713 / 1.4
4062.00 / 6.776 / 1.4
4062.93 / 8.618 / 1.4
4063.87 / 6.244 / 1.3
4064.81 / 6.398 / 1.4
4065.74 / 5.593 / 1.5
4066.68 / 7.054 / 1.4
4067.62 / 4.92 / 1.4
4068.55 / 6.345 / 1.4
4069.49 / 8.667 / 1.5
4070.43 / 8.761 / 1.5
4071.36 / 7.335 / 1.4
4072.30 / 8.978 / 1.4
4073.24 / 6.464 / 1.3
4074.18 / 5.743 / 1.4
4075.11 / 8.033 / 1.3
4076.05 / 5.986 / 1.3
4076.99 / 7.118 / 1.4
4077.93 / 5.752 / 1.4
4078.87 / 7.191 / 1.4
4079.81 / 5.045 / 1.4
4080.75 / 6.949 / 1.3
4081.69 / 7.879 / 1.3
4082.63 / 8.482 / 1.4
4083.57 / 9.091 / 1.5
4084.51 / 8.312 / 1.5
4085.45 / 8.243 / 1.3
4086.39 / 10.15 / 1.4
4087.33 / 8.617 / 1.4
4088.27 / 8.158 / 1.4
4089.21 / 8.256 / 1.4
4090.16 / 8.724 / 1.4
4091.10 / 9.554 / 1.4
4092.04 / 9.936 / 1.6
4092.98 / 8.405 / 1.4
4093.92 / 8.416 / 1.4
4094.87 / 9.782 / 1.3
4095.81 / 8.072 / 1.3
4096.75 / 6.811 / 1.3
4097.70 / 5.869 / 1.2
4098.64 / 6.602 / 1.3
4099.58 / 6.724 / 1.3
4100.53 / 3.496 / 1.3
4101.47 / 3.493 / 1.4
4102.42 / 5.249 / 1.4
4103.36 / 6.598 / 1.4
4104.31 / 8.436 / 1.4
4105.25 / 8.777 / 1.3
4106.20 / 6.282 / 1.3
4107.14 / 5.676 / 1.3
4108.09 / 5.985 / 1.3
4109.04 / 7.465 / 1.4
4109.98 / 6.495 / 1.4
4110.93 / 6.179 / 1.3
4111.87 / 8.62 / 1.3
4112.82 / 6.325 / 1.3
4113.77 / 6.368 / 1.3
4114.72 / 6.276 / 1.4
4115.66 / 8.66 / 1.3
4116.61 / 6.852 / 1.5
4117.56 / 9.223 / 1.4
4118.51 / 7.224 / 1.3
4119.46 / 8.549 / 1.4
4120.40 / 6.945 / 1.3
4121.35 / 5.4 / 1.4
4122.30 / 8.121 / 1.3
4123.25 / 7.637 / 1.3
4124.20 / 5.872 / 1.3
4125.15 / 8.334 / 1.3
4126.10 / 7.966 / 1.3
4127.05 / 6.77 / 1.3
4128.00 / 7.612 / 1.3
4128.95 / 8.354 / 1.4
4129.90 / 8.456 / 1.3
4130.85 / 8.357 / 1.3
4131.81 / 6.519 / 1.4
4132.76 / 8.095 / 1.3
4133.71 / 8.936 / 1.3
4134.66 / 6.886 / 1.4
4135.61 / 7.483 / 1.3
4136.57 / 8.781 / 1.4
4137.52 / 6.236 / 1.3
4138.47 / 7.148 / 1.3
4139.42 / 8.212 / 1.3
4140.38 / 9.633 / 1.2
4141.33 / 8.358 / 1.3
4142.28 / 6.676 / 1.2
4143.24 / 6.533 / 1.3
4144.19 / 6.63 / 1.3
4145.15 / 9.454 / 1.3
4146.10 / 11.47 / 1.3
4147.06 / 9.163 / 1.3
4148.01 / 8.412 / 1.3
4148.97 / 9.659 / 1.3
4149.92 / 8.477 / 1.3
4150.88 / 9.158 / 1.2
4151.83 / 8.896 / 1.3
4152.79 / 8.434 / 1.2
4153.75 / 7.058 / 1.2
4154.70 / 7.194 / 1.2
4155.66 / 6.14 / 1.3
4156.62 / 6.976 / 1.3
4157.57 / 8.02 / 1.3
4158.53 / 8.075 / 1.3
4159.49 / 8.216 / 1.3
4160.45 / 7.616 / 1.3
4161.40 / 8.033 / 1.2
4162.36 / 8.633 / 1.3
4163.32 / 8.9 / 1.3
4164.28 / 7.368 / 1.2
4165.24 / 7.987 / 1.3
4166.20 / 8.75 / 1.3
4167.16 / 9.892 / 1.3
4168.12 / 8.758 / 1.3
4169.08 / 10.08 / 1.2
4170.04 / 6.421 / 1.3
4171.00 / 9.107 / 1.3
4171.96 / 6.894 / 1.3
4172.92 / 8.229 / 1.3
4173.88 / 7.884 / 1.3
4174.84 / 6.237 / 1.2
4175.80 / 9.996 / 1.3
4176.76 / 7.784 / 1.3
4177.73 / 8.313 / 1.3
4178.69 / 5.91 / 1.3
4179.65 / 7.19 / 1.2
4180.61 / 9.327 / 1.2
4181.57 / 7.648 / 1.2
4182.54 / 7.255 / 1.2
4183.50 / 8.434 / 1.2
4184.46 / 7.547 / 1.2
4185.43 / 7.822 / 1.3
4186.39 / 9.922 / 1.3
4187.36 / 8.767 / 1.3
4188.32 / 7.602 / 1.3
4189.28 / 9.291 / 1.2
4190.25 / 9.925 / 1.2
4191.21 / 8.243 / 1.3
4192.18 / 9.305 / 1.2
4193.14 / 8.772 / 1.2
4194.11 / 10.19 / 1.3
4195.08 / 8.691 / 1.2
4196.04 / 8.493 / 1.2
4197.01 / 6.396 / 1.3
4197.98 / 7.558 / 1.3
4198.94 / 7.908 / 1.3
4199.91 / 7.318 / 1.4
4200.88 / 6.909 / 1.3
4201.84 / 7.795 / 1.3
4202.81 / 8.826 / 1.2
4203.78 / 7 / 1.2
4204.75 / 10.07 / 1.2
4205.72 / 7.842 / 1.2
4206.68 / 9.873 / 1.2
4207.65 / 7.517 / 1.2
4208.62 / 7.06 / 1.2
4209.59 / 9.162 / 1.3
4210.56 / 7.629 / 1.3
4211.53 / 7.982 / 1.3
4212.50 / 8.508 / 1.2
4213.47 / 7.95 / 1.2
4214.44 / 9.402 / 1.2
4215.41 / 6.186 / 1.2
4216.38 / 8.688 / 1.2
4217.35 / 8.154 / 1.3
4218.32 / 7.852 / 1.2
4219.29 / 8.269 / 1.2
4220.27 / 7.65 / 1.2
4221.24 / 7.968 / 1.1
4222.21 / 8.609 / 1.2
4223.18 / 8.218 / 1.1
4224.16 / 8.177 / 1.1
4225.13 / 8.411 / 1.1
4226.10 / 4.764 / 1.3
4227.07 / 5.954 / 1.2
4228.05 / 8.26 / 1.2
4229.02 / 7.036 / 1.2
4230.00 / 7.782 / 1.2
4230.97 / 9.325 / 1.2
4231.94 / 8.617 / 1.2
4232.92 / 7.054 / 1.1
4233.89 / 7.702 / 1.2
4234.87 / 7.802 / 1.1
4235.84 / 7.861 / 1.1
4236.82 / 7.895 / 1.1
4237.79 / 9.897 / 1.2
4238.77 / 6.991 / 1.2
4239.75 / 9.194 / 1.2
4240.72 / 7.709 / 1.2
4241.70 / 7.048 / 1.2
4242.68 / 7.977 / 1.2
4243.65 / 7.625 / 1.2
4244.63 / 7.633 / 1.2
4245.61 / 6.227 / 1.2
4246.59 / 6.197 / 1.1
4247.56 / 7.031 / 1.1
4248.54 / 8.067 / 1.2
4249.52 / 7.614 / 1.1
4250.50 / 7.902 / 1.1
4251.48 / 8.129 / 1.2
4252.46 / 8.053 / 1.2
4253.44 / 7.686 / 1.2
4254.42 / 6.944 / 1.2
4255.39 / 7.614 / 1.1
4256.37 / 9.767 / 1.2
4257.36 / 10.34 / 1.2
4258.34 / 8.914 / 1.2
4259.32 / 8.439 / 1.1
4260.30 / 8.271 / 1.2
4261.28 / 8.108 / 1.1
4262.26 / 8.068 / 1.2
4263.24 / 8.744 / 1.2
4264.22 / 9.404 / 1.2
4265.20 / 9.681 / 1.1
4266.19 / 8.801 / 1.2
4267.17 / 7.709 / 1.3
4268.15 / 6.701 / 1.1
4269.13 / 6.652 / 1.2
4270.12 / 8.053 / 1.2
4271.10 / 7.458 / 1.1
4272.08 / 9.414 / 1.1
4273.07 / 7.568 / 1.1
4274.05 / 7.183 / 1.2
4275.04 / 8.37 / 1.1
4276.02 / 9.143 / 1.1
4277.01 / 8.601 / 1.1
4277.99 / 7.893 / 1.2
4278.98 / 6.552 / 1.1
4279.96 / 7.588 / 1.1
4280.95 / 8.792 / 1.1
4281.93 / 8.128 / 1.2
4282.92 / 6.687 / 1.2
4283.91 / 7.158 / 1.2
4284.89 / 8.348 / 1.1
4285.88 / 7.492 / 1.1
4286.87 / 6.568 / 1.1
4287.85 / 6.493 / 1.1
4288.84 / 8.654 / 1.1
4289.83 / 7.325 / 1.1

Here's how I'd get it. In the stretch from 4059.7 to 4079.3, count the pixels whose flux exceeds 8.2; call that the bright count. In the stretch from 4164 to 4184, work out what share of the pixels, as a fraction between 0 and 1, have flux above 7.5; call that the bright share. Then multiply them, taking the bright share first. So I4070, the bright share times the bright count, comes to 3.3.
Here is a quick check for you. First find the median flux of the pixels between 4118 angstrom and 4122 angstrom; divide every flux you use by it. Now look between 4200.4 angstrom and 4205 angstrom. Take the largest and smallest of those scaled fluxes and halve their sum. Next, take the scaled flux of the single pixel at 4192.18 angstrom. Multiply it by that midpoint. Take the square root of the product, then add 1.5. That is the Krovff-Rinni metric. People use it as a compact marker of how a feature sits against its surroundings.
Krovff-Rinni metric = 2.75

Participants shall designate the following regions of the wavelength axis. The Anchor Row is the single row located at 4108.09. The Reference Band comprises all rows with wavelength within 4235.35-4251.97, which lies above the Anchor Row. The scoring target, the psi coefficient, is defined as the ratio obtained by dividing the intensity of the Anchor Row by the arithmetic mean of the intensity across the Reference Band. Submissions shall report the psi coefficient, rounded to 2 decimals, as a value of 0.78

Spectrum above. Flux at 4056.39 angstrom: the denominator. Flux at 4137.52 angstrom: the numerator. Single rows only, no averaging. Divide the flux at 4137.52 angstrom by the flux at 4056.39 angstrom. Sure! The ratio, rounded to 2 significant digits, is 0.77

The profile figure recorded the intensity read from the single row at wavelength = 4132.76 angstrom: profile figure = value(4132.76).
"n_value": 8.095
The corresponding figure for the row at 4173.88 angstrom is 7.884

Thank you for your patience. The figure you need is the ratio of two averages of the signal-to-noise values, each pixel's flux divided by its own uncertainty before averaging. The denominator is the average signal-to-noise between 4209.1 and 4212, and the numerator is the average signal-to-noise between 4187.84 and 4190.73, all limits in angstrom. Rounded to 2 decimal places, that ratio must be 1.15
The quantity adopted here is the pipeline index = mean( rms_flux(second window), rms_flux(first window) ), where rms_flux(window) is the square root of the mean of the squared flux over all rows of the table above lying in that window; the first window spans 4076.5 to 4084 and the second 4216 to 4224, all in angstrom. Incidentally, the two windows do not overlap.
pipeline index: 7.74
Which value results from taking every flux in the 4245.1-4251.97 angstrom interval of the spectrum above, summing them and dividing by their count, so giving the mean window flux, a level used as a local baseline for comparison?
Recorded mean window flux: 7.31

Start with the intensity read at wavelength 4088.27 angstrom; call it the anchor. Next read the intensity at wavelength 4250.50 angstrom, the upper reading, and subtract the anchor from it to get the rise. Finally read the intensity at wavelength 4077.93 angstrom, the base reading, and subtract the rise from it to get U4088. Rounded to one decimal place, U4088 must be 6.0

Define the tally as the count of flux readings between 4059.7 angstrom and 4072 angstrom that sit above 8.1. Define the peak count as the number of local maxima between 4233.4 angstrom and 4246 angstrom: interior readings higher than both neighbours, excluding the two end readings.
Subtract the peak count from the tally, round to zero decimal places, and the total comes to 0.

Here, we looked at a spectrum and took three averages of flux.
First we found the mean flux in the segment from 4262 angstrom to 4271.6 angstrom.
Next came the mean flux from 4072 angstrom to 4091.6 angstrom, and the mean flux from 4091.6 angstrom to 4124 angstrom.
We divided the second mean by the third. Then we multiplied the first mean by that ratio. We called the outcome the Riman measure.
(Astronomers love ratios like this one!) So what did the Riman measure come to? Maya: 8.9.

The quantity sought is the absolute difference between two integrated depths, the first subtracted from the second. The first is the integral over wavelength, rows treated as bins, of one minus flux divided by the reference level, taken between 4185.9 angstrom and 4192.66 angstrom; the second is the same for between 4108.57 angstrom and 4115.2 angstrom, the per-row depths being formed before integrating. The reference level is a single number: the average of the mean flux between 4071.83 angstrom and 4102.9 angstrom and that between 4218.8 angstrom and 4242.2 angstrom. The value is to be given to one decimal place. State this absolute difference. 1.9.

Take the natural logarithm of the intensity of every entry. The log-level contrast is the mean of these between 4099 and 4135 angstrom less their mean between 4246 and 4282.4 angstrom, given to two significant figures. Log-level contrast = -0.15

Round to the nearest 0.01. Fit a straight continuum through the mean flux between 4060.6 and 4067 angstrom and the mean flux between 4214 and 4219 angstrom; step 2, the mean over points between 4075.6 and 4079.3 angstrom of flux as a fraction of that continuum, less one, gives -0.05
